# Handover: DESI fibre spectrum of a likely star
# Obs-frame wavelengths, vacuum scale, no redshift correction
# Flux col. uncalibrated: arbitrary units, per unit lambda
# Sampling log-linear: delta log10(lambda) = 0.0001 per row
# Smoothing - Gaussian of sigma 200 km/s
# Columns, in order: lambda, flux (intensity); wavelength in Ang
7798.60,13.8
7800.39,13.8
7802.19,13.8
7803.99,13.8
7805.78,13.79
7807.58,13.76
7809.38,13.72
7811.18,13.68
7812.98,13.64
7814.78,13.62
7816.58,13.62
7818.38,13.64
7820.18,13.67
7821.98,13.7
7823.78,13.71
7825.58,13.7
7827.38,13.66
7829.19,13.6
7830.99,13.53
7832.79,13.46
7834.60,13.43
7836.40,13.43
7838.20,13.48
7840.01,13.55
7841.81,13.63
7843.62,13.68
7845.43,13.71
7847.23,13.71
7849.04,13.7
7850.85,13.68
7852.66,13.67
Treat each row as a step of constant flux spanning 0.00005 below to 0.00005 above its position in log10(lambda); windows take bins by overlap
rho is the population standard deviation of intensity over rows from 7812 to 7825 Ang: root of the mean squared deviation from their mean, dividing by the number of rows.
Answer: 0.034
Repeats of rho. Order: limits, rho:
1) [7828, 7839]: 0.060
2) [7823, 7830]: 0.043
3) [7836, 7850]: 0.104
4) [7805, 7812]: 0.041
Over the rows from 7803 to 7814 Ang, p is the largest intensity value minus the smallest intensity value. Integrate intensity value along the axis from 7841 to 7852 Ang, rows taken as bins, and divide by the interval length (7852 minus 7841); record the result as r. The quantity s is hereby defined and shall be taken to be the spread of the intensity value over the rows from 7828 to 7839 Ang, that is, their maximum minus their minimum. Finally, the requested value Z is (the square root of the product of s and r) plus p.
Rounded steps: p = 0.16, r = 13.7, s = 0.17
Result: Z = 1.7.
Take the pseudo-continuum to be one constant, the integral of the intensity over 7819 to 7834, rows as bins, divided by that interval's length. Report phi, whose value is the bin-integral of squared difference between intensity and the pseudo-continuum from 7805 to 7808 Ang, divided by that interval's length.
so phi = 0.024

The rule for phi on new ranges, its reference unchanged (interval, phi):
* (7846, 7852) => 0.005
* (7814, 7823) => 0.002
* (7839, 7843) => 0.003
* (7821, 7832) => 0.005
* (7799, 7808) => 0.028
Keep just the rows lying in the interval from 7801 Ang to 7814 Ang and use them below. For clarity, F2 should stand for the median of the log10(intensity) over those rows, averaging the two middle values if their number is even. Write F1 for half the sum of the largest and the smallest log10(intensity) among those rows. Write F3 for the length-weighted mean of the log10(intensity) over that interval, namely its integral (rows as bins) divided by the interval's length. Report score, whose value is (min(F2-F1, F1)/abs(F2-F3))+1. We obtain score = 2.0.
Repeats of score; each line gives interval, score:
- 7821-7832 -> 4.7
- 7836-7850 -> 3.1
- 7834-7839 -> 0.7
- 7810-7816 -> 0.3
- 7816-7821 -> 0.4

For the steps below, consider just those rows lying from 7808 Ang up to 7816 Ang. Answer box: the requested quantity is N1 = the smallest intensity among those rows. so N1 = 13.62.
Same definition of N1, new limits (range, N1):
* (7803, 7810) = 13.72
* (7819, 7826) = 13.67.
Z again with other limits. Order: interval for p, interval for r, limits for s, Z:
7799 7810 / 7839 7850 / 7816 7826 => 1.2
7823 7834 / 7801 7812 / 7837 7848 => 2.0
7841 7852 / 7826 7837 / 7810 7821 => 1.0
